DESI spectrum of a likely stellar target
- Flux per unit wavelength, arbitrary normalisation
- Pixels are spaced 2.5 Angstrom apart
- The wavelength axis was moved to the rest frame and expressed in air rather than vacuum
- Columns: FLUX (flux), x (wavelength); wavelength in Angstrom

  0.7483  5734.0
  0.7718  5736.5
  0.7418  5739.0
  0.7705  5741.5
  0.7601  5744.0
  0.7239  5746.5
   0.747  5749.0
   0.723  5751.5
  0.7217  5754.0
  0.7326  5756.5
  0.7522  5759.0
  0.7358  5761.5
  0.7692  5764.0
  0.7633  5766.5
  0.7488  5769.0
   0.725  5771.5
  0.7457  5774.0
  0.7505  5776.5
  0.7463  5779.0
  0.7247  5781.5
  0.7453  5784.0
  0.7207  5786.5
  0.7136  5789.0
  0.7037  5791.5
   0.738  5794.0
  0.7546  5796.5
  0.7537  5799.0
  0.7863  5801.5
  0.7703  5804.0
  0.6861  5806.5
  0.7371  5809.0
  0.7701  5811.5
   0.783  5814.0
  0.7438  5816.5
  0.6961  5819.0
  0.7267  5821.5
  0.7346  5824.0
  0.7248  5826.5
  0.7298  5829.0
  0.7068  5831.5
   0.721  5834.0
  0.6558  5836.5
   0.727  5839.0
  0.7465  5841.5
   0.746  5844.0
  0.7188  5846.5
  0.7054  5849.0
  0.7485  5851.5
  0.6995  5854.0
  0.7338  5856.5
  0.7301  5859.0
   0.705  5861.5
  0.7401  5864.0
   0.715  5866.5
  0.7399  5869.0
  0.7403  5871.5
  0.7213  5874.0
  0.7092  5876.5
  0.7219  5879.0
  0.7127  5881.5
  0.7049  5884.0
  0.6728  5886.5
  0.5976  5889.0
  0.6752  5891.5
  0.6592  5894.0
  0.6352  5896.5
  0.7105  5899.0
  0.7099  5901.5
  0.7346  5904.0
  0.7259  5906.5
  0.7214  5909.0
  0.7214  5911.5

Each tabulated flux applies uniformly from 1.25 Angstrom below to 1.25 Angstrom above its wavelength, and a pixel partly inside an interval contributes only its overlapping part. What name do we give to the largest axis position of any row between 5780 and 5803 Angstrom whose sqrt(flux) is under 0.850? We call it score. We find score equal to 5791.5 Angstrom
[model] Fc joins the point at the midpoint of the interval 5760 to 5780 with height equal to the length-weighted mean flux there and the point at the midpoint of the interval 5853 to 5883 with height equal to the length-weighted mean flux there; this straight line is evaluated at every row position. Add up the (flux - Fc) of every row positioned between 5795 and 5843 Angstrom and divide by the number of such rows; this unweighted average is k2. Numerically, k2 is -0.001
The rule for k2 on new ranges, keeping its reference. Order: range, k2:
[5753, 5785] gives -0.005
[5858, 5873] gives 0.005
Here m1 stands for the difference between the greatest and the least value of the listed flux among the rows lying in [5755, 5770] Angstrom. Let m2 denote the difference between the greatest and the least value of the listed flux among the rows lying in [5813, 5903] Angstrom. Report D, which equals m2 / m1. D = 5.07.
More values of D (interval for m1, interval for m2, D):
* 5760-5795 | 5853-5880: 0.62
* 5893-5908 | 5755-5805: 0.83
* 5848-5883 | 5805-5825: 1.98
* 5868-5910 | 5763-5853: 0.91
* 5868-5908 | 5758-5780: 0.31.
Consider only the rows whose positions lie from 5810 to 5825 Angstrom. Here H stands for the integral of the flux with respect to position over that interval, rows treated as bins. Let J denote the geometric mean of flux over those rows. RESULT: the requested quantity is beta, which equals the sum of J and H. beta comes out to 12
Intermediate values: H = 11.1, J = 0.742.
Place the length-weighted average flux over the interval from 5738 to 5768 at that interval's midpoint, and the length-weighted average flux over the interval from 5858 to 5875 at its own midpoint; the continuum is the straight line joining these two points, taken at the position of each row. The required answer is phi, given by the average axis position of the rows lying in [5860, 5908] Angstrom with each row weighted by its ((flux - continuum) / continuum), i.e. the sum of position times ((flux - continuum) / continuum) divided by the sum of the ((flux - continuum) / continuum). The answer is 5889.8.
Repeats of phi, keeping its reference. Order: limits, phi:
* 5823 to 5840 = 5834.5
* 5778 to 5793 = 5789.0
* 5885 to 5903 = 5892.1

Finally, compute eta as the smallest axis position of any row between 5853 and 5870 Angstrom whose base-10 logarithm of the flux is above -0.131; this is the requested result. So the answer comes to 5864.0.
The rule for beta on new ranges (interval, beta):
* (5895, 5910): 11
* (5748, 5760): 10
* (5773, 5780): 6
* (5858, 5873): 12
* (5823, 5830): 6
